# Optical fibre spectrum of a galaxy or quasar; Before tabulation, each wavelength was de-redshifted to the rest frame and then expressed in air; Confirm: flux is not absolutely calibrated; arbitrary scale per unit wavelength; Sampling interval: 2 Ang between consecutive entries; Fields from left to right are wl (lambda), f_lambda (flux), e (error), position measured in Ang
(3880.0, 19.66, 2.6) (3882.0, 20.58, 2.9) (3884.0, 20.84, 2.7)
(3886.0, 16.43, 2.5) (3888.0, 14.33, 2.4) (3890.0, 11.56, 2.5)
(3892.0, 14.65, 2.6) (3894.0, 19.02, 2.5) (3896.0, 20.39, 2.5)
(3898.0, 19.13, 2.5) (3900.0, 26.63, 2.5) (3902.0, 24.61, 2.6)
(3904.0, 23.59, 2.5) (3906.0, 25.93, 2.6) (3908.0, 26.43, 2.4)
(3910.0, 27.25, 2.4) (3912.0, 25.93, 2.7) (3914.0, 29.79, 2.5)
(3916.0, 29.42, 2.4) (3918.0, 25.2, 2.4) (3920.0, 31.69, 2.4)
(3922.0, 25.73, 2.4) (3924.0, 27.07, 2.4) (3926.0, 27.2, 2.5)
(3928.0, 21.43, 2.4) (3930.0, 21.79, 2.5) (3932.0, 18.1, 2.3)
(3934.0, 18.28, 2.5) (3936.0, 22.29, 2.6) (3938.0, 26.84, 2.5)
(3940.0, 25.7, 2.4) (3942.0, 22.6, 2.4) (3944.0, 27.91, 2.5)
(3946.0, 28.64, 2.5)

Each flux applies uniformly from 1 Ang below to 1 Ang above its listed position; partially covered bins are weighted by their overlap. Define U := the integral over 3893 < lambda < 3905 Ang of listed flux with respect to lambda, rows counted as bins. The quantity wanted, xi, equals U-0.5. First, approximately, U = 267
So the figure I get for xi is 266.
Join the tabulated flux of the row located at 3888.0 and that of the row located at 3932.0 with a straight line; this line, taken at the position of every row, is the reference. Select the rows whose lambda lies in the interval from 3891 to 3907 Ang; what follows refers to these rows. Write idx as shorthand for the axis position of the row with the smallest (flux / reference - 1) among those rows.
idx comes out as 3892.0 Ang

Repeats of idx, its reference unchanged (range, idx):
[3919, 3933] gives 3932.0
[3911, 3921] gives 3918.0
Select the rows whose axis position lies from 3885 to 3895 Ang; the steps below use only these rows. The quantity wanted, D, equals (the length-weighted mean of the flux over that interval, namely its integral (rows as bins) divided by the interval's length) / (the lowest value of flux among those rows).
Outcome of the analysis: 1.31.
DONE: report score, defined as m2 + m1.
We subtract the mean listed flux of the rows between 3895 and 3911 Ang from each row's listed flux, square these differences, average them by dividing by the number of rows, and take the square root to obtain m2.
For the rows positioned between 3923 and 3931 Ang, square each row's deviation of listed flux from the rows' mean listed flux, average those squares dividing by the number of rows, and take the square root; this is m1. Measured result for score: 5.6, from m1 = 2.77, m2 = 2.8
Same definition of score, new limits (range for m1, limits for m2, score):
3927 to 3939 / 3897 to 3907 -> 5.6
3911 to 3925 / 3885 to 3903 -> 6.9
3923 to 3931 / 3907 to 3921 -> 5.0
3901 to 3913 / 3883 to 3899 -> 4.3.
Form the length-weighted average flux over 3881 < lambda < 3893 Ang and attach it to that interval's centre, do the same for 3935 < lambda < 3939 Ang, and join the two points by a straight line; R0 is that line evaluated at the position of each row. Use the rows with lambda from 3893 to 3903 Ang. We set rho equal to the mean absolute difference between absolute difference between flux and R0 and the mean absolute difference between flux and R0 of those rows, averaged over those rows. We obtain 2.5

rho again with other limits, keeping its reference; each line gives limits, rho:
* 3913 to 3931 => 2.6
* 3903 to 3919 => 1.4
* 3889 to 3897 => 1.2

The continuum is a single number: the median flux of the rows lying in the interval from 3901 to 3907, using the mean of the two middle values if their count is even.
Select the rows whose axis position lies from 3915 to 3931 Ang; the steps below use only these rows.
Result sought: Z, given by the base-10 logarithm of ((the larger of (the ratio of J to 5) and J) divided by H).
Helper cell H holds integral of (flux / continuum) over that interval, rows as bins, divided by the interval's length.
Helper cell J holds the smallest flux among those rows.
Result 1.30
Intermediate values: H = 1.06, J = 21.43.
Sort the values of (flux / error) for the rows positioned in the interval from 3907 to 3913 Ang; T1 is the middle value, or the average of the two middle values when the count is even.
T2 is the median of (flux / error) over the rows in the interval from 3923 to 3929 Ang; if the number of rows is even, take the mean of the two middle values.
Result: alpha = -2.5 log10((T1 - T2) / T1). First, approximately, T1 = 11.0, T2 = 10.9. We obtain 4.8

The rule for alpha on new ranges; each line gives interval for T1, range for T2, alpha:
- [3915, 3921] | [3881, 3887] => 0.9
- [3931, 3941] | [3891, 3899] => 2.4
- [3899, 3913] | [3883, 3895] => 1.1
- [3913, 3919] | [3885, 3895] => 0.8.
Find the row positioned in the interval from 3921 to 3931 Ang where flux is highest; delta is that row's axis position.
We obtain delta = 3926.0 Ang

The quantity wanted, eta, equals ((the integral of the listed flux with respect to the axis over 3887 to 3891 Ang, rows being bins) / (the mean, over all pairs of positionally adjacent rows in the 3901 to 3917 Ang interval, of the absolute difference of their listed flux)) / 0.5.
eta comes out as 71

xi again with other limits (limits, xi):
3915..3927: 332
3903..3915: 317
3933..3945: 287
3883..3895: 193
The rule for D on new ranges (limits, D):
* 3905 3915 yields 1.04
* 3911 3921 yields 1.13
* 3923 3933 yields 1.28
